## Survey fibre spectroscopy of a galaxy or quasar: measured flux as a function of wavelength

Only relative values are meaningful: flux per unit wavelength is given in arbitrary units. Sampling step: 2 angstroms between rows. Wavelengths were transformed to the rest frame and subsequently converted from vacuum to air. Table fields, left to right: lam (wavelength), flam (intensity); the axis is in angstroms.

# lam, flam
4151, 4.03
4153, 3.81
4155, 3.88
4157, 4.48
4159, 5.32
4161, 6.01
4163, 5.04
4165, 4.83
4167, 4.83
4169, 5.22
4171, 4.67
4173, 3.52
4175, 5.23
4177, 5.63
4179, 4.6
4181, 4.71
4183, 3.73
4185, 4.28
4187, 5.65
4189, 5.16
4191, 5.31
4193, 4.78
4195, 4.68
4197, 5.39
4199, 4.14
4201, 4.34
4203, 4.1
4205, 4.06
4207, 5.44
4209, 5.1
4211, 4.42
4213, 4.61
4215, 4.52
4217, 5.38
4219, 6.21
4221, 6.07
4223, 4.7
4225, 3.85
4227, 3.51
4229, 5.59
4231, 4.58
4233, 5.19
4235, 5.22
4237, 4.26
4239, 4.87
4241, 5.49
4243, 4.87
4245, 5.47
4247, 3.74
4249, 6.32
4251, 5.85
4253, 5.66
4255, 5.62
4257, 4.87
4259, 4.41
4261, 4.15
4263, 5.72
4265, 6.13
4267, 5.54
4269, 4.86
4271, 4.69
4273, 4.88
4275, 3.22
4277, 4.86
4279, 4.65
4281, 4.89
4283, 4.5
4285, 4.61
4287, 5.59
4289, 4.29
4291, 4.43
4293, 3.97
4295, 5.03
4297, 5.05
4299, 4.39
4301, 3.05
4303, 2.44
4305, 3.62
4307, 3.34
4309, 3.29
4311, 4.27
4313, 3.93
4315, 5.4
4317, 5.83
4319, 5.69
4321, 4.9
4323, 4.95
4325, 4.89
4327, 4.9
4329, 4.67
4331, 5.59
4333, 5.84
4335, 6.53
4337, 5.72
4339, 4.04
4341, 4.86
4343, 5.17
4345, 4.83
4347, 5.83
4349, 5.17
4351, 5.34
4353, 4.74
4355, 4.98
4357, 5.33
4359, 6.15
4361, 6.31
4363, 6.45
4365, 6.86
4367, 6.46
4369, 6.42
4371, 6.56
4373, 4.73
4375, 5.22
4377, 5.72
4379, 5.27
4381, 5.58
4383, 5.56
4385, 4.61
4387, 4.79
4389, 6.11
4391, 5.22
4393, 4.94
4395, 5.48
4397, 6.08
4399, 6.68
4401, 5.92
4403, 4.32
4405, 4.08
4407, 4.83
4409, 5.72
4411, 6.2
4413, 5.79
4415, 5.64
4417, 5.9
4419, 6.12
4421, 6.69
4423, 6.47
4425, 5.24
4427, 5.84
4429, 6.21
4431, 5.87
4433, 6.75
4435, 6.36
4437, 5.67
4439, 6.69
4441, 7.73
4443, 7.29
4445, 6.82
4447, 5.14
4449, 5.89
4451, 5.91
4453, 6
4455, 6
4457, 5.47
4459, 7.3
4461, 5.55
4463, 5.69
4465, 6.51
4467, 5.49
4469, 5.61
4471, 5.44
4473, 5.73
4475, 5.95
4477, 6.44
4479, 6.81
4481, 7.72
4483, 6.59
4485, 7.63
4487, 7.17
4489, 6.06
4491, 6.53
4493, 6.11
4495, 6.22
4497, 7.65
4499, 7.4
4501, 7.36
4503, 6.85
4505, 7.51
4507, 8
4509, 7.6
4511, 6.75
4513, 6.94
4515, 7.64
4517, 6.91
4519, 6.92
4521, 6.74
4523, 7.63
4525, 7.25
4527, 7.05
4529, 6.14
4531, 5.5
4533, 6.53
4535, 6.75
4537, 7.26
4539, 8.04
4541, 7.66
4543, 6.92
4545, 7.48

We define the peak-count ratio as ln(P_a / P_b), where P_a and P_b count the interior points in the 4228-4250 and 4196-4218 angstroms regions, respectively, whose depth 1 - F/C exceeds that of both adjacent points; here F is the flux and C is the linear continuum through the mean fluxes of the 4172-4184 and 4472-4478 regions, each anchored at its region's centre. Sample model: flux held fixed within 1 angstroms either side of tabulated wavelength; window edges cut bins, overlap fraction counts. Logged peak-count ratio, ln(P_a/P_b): 0.0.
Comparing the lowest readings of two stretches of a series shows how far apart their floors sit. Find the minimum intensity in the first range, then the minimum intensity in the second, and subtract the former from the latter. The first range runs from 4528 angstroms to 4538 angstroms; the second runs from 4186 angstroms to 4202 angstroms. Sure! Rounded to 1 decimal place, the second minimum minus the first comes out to -1.4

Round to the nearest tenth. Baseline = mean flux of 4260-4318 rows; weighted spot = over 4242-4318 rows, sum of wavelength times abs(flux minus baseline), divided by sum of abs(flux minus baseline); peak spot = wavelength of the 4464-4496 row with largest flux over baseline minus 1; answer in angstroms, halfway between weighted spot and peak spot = 4380.4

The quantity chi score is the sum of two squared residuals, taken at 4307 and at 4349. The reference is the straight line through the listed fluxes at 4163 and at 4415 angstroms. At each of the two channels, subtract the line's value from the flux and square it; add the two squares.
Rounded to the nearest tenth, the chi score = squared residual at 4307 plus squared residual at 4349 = 4.3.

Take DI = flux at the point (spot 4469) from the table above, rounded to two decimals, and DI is 5.61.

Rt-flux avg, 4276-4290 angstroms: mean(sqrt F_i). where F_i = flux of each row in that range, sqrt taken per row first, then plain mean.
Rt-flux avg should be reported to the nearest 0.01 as 2.18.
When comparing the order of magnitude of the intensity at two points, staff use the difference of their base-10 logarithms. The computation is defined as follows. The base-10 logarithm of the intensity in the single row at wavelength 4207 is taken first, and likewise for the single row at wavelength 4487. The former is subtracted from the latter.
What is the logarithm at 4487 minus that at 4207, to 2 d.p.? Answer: 0.12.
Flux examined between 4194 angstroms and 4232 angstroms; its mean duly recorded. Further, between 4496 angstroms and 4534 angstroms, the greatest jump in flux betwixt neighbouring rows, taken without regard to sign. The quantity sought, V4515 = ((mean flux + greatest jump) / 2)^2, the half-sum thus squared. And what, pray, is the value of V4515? 8.4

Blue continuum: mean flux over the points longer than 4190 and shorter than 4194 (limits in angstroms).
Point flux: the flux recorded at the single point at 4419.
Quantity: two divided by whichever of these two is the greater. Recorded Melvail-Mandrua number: 0.327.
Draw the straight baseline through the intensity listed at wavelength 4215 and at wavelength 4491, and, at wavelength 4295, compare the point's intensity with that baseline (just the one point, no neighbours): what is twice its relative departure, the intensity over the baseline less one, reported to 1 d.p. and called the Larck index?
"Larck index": 0.0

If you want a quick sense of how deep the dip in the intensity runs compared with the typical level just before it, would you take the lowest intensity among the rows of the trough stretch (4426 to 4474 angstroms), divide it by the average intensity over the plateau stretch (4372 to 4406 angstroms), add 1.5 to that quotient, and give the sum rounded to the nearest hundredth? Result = 2.47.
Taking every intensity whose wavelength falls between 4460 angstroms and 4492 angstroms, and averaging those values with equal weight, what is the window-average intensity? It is 6.3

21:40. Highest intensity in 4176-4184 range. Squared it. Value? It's 32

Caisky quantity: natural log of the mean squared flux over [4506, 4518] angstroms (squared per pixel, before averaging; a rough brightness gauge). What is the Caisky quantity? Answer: 4.0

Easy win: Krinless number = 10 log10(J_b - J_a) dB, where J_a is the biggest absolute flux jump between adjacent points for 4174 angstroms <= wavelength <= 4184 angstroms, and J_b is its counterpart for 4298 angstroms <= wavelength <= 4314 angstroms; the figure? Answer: -5.1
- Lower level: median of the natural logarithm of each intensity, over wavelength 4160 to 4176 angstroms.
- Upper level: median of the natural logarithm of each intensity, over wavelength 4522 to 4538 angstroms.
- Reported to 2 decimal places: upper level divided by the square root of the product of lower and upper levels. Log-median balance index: 1.10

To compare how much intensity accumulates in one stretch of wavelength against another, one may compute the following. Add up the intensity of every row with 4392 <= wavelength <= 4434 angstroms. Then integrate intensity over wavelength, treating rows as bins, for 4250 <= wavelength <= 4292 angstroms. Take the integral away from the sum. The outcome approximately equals -86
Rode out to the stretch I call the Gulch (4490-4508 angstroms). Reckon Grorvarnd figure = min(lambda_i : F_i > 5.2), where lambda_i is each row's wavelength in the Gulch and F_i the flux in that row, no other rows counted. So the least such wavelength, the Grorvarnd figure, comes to 4491 angstroms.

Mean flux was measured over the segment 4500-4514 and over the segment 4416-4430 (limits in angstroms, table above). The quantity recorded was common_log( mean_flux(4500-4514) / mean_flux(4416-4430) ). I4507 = 0.08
